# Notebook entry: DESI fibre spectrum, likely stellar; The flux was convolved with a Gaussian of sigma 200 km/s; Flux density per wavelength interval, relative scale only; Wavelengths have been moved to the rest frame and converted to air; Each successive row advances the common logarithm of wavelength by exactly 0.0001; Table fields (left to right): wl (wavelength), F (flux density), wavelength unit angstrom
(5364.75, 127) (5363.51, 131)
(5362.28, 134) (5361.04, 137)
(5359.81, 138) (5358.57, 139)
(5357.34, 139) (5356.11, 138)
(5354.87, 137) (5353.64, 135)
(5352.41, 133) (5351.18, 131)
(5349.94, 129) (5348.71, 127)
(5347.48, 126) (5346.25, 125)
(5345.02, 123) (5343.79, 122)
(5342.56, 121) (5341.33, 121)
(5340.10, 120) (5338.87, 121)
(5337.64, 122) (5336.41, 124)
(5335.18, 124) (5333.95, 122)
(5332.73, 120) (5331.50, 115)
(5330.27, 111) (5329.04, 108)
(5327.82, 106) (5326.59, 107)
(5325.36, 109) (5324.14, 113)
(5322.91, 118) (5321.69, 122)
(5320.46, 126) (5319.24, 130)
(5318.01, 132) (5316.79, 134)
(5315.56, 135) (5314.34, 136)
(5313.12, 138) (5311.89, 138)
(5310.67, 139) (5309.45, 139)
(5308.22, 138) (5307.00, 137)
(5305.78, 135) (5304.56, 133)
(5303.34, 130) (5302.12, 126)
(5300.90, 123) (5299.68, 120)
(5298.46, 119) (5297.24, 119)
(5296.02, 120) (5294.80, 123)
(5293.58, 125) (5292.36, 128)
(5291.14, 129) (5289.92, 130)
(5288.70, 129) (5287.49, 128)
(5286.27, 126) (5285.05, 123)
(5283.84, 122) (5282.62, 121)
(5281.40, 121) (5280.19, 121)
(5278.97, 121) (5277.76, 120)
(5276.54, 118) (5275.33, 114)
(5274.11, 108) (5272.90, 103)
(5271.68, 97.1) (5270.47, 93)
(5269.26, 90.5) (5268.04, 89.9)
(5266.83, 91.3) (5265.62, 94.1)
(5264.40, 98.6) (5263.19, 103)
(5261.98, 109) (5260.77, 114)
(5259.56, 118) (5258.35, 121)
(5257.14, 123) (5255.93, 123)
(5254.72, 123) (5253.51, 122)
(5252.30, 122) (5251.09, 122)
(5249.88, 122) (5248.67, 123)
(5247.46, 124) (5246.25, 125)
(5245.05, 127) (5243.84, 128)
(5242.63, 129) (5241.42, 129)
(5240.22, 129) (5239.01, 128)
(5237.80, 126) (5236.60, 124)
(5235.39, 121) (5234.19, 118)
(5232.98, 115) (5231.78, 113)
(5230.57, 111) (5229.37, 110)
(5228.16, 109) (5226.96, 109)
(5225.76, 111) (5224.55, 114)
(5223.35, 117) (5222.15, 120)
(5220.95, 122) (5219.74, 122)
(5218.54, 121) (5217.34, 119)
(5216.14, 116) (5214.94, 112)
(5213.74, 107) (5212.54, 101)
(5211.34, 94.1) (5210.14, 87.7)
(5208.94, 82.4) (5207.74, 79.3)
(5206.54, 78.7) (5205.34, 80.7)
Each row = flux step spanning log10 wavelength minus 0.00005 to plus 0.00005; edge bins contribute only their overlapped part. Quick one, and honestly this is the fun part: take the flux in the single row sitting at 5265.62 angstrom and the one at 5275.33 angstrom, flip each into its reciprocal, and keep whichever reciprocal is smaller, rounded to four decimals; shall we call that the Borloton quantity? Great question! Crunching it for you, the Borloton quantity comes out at 0.0088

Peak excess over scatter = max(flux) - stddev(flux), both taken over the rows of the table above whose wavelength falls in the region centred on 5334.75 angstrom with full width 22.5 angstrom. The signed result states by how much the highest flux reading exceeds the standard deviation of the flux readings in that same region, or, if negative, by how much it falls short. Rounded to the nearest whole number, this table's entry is 118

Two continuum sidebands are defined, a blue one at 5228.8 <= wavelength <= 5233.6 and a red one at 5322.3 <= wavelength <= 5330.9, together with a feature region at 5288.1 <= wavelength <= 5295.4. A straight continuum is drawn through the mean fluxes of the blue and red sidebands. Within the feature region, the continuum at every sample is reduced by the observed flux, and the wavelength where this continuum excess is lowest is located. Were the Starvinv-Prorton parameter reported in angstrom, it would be 5289.92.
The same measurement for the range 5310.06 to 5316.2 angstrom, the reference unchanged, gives 5310.67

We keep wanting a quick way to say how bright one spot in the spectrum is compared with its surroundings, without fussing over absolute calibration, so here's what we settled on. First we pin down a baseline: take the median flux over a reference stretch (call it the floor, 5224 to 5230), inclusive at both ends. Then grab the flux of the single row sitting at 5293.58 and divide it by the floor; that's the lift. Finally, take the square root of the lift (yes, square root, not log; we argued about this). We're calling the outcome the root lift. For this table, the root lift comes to 1.07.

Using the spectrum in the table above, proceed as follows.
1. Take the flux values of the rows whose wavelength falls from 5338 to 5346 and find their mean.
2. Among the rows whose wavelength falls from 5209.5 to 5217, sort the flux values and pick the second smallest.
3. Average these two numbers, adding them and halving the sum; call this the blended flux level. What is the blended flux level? 108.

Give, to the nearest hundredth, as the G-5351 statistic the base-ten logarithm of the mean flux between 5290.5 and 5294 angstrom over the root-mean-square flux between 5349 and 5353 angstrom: -0.01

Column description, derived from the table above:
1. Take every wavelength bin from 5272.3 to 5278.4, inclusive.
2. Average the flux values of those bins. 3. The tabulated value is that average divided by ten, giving 11.3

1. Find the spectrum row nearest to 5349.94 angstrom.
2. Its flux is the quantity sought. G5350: 129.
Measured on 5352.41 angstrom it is 133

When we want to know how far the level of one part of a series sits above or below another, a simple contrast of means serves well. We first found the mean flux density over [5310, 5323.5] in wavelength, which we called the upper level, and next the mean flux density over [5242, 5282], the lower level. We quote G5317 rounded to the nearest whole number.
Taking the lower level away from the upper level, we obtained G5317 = 18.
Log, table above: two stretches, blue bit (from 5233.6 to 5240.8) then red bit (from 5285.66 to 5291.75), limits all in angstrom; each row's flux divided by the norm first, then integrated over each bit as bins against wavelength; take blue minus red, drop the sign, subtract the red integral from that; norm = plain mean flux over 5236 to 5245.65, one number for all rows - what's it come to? -5.2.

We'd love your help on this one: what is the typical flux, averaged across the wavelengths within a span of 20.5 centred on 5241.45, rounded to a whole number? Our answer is 124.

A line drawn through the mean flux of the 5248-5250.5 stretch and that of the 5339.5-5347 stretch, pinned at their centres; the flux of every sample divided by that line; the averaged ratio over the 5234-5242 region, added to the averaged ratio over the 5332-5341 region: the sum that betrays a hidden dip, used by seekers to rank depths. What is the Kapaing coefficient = 2.02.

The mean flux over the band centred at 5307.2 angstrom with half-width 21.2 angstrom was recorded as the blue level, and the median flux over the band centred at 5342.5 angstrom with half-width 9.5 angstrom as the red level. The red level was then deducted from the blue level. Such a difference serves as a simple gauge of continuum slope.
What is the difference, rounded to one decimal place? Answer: 3.9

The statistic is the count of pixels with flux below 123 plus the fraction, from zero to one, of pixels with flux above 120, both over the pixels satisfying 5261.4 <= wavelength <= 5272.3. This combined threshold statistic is 9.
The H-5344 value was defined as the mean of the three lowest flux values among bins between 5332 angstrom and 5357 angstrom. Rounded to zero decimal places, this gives 120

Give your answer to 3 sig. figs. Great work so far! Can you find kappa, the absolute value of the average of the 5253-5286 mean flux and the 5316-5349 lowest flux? 109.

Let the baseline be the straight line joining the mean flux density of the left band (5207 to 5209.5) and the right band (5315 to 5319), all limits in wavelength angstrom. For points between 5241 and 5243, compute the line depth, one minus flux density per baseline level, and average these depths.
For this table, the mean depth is -0.33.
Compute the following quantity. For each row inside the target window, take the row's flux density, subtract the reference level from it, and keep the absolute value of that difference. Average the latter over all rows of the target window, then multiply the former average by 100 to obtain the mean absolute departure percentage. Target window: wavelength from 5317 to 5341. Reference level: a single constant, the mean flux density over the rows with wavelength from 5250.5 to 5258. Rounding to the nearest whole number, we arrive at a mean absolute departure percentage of 655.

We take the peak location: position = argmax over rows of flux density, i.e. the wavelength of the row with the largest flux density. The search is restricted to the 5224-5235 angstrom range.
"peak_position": 5234.19 angstrom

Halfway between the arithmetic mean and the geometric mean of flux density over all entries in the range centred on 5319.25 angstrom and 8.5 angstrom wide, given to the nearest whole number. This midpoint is 128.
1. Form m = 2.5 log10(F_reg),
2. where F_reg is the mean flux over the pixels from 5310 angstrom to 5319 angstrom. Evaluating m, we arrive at 5.33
